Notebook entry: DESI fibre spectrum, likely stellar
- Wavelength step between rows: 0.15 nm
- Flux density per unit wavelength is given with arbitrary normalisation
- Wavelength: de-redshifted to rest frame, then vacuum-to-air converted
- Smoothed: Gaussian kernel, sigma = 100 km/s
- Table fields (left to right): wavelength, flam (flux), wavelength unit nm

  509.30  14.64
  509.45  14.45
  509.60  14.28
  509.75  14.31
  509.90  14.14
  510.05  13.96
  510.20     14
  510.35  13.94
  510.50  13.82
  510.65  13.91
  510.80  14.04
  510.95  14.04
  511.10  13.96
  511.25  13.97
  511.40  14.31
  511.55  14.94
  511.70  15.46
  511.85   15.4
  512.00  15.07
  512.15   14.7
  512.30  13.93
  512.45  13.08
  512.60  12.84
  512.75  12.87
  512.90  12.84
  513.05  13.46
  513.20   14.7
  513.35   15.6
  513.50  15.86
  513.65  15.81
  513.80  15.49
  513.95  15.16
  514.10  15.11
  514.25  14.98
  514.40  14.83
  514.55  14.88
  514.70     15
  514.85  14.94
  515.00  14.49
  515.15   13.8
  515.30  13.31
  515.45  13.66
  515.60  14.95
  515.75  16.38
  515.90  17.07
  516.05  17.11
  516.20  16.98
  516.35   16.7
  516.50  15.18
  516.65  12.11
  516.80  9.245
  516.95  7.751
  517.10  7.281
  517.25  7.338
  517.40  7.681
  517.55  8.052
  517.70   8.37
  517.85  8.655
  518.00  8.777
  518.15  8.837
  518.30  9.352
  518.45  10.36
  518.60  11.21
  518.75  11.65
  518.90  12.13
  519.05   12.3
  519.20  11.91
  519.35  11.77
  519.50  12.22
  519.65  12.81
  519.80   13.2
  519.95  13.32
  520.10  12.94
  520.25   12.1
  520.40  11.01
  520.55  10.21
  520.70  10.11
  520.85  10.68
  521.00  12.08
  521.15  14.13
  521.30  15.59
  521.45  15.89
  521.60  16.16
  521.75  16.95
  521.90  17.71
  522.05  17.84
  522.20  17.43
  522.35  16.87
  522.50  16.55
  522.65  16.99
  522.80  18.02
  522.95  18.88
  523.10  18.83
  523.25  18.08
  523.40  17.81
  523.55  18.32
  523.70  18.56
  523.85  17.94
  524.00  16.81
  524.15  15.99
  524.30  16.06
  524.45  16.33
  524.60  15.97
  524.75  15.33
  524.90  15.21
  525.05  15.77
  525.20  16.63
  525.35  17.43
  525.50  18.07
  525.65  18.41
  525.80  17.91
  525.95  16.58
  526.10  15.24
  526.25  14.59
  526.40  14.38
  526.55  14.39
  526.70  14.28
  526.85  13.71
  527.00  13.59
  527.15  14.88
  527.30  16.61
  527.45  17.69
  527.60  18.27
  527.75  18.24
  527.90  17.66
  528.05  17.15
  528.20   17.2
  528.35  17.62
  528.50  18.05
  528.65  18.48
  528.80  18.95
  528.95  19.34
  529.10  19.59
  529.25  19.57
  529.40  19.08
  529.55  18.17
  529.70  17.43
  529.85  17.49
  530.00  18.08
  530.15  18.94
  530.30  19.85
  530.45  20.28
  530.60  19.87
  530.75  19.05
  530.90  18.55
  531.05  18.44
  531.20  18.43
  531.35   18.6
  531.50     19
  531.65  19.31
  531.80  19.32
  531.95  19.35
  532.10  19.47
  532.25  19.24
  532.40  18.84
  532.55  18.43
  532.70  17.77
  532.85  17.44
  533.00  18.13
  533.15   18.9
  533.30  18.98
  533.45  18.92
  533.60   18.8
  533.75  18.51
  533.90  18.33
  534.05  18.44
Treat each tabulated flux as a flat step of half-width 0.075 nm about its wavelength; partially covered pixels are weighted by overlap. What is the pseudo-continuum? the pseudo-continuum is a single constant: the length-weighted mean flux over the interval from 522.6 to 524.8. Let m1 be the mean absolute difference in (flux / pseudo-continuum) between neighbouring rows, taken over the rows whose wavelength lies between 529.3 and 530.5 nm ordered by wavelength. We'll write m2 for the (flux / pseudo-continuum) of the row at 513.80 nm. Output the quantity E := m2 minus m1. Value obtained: 0.86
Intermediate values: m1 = 0.037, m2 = 0.89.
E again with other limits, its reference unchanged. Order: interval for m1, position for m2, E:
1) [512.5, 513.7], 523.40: 1.00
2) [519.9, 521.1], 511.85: 0.84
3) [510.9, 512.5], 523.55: 1.03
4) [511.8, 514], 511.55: 0.83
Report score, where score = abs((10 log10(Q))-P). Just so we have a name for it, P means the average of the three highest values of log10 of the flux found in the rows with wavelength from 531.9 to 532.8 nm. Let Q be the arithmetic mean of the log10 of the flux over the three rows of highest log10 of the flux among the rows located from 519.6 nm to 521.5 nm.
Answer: 0.6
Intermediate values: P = 1.29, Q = 1.181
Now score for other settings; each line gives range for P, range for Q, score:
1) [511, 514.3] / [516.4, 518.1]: 0.9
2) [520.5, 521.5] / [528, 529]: 0.1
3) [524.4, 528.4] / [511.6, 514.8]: 0.5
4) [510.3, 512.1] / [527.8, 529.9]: 0.1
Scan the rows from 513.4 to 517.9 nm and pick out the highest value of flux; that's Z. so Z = 17.11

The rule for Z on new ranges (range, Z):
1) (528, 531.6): 20.28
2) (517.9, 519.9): 13.2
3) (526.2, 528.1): 18.27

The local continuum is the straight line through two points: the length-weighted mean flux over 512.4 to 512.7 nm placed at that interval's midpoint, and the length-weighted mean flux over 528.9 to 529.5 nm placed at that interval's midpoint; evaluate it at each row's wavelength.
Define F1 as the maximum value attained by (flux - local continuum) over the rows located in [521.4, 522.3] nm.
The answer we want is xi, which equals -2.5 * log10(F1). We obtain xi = -0.2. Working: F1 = 1.2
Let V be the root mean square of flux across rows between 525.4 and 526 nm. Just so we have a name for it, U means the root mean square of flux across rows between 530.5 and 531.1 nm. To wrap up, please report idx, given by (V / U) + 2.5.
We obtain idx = 3.44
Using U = 19.0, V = 17.8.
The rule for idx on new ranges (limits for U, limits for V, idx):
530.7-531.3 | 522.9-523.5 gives 3.49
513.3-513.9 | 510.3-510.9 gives 3.39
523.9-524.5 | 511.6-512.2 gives 3.43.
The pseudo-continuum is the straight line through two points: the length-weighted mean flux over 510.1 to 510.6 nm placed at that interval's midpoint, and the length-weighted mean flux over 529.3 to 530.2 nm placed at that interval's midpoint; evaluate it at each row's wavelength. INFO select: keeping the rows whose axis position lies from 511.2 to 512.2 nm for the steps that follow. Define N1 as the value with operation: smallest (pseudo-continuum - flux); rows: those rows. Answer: -1.2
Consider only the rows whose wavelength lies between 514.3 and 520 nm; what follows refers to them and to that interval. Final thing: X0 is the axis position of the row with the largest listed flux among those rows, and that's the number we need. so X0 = 516.05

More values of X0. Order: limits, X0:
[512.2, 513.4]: 513.35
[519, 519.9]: 519.80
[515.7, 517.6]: 516.05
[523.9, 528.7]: 528.65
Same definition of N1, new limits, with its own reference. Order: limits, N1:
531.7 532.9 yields -0.7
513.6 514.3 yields -1.2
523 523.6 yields -2.1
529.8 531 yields -1.9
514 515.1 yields -0.4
